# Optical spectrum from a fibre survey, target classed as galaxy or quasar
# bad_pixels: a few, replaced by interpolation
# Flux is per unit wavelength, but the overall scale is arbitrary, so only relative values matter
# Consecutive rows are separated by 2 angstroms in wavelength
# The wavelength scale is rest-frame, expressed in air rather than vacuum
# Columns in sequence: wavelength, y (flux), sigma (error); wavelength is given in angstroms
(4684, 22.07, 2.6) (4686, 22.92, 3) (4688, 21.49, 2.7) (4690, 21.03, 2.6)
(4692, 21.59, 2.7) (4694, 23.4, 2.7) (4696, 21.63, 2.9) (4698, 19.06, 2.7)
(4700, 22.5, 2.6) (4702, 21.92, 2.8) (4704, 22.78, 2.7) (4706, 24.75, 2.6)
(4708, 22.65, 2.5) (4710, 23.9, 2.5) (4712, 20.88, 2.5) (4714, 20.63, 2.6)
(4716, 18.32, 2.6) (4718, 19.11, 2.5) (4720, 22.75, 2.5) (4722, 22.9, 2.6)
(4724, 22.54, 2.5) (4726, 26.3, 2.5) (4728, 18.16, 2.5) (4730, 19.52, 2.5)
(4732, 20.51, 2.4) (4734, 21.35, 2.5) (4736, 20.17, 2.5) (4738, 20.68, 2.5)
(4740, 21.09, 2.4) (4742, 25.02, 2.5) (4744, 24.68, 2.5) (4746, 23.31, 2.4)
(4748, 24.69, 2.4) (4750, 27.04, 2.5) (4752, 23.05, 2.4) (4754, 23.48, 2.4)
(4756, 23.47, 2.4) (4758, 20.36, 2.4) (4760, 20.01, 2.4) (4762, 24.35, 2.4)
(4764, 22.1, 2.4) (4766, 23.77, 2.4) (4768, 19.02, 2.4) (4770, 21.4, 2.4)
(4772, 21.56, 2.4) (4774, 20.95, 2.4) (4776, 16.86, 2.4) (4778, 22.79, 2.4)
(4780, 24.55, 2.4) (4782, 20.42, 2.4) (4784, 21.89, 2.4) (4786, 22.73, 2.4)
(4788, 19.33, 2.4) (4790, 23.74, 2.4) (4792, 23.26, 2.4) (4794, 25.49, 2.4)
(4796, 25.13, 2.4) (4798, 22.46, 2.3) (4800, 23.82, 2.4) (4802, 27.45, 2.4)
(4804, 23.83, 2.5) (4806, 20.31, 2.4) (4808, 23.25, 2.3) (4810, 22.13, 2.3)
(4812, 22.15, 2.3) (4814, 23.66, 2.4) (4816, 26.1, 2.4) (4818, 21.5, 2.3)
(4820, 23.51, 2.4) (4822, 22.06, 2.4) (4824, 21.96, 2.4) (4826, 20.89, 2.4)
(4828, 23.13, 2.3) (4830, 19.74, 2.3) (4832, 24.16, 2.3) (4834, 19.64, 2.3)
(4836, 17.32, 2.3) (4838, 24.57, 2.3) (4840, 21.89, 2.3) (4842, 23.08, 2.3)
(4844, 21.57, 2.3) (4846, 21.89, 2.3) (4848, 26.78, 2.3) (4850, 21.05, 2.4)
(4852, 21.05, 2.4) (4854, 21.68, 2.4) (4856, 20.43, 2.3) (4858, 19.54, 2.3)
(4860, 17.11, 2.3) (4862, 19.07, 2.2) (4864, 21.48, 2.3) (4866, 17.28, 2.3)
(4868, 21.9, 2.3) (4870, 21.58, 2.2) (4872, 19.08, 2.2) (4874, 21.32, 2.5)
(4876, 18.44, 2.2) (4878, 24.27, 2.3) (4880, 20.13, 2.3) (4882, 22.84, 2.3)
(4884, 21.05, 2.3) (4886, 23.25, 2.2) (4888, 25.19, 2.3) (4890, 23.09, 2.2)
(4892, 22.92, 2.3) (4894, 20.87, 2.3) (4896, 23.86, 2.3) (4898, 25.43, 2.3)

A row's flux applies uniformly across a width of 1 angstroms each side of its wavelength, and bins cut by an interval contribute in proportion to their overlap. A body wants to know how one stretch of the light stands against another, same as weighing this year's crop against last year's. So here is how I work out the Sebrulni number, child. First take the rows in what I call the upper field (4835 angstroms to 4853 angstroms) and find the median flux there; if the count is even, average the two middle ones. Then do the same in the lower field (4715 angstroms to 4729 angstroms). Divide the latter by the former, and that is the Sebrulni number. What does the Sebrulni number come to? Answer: 1.03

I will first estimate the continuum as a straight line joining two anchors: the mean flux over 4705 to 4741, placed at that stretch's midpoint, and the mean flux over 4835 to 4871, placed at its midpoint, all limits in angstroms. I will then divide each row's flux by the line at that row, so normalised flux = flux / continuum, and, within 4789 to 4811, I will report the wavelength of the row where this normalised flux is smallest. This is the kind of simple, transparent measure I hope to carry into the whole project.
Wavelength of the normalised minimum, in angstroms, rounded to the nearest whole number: 4806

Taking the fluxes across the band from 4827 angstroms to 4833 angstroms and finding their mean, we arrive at 22.3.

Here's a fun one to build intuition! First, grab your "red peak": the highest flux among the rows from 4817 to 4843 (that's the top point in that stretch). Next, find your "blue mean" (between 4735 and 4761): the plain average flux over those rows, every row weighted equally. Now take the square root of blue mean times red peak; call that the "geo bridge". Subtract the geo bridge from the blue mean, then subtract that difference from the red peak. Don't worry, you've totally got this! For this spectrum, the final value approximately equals 25.4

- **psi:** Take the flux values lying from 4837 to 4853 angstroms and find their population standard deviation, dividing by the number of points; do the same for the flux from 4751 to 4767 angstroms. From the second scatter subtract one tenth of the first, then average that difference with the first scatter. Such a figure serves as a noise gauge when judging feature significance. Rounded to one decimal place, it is 1.6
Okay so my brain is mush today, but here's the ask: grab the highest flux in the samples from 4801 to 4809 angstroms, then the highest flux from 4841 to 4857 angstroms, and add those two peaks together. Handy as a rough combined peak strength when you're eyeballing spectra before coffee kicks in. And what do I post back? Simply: 54.2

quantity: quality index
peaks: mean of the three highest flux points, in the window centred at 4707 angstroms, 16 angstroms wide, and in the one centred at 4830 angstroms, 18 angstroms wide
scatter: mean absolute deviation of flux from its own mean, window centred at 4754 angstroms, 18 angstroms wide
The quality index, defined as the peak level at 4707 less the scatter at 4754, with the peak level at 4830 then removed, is -1.6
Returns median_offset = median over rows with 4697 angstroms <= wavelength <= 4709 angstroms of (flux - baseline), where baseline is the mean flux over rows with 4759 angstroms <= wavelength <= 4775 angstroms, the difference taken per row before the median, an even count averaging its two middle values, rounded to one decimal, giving 0.9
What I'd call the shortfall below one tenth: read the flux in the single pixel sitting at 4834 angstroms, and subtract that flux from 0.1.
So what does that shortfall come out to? -19.5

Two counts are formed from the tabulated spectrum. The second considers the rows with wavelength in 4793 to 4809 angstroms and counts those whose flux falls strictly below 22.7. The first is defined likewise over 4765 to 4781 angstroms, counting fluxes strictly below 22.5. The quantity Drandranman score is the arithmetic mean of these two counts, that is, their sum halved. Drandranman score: 3.50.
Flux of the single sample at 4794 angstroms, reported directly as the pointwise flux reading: 25.49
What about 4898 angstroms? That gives 25.43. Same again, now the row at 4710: 23.9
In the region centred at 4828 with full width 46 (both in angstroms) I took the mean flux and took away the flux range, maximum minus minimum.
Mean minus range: 12.8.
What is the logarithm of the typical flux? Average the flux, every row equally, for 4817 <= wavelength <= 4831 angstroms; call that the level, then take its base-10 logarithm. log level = 1.34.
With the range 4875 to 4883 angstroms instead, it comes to 1.33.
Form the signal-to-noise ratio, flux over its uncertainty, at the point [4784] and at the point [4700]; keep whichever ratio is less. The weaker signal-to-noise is 8.65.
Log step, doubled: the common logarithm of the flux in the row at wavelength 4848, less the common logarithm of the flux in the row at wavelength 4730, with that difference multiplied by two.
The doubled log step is 0.3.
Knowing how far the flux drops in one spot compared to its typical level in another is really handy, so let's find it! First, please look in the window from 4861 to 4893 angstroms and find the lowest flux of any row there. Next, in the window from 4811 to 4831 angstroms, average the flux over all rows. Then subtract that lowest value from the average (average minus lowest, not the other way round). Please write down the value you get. 5.2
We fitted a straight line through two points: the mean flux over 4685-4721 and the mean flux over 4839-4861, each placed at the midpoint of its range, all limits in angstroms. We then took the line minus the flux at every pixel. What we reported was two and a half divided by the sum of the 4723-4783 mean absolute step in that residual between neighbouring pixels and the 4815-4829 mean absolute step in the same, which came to 0.59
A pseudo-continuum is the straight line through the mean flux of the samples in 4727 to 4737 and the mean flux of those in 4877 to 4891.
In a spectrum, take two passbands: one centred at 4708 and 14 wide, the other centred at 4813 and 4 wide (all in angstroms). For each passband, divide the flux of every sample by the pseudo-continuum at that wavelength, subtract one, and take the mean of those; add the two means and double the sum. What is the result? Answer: 0.4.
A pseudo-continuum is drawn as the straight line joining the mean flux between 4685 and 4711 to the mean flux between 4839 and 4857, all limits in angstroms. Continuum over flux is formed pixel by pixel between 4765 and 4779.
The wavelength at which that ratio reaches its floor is 4766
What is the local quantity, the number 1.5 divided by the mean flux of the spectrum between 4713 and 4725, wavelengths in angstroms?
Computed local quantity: 0.0713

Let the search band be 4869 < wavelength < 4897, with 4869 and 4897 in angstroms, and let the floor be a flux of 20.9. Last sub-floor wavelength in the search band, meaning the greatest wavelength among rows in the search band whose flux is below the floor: 4894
